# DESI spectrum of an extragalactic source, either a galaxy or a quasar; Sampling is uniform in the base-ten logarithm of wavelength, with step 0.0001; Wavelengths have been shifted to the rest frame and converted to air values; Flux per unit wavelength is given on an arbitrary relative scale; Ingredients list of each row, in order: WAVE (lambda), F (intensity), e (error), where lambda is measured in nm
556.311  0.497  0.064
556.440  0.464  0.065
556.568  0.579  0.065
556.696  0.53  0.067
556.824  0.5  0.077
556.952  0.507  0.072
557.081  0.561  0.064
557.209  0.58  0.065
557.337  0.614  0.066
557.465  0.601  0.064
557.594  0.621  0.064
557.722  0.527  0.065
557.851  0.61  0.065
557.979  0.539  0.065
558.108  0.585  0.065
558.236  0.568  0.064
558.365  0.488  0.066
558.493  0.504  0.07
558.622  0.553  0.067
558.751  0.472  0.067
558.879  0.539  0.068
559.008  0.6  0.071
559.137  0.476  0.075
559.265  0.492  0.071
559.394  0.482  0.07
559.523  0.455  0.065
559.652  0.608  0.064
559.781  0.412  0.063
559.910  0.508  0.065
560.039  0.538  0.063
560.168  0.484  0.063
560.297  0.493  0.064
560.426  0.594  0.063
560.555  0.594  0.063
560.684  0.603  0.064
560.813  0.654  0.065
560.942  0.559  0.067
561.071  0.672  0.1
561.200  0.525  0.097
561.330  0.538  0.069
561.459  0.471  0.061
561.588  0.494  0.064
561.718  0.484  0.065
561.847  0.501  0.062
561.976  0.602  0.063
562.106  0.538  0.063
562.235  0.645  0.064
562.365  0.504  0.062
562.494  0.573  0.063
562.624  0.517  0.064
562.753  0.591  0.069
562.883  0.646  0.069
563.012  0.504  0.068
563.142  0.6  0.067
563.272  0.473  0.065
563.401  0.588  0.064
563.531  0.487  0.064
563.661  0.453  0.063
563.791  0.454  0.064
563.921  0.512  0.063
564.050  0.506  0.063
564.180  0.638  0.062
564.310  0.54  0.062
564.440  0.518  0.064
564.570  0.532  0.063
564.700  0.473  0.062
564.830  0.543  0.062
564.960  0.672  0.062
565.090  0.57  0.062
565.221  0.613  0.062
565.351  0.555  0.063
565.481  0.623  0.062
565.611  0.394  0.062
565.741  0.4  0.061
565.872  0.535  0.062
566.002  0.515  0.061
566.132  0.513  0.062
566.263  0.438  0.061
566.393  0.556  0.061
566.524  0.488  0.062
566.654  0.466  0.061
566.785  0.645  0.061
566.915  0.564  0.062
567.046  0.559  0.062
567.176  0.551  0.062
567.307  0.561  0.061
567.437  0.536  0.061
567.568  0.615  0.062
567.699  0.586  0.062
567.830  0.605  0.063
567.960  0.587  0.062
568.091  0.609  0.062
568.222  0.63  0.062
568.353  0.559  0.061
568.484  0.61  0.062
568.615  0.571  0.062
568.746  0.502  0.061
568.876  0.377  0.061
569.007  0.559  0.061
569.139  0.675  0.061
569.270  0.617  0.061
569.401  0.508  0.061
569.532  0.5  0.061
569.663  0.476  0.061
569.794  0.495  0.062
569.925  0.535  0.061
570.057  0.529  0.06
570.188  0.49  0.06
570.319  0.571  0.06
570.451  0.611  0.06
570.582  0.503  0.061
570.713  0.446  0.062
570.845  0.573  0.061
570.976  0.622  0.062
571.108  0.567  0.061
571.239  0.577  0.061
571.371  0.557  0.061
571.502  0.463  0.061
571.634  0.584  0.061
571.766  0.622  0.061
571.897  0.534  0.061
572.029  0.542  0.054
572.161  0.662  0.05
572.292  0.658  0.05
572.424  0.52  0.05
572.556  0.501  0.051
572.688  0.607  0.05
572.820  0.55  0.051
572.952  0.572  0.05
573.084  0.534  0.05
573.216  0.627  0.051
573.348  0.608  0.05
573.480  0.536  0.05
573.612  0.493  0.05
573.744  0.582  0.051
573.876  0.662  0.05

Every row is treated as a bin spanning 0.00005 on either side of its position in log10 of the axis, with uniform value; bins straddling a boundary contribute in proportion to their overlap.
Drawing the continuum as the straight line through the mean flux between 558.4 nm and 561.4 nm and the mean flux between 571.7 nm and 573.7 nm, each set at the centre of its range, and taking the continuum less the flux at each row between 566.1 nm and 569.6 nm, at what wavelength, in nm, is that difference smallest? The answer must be 569.139 nm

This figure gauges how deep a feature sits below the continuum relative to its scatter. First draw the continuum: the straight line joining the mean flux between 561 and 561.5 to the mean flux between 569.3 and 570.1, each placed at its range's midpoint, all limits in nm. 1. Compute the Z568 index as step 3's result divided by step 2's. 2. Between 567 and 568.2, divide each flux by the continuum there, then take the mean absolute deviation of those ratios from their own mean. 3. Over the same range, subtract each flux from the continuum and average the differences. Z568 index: -1.2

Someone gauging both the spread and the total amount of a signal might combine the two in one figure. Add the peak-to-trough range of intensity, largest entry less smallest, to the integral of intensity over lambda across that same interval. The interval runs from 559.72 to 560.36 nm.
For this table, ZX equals 0.44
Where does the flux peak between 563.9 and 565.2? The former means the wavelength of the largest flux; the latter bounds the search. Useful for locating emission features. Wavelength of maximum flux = 564.960 nm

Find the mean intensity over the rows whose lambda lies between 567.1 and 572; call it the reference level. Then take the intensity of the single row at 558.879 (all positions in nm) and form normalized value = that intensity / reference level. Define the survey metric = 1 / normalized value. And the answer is 1.03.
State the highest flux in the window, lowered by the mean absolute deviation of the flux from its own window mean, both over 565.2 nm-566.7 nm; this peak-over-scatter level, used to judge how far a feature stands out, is 0.564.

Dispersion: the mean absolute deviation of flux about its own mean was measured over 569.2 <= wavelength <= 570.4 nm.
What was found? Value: 0.034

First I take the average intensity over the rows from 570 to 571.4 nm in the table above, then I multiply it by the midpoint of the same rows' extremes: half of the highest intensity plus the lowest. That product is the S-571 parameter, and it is 0.294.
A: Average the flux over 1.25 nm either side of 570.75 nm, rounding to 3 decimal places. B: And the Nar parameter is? 0.540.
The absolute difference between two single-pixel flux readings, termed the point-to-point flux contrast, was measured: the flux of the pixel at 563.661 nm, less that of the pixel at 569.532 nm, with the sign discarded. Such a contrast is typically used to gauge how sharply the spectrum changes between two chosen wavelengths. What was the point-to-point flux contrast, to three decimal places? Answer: 0.047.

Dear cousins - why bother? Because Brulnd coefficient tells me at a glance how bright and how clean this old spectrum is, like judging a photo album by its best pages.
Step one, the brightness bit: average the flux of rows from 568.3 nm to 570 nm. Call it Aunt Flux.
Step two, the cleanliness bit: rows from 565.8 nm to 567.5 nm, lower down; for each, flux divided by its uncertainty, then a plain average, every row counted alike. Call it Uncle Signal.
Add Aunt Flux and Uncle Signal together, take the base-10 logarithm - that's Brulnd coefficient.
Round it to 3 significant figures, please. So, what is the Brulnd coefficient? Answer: 0.964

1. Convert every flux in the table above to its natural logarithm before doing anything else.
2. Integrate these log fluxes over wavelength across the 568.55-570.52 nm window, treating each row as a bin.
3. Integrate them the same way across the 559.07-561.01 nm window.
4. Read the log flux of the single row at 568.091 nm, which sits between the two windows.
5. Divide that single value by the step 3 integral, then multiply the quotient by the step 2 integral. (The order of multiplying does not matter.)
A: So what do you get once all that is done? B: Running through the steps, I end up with -0.50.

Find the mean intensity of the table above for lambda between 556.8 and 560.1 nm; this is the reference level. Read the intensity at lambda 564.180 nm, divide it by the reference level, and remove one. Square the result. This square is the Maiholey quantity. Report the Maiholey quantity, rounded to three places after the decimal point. 0.036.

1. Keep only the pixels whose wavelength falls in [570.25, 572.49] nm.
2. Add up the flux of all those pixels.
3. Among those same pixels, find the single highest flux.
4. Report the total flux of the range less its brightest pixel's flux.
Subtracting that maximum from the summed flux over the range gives 8.95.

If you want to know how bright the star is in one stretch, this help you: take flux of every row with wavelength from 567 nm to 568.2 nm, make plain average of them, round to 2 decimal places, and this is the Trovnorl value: 0.58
